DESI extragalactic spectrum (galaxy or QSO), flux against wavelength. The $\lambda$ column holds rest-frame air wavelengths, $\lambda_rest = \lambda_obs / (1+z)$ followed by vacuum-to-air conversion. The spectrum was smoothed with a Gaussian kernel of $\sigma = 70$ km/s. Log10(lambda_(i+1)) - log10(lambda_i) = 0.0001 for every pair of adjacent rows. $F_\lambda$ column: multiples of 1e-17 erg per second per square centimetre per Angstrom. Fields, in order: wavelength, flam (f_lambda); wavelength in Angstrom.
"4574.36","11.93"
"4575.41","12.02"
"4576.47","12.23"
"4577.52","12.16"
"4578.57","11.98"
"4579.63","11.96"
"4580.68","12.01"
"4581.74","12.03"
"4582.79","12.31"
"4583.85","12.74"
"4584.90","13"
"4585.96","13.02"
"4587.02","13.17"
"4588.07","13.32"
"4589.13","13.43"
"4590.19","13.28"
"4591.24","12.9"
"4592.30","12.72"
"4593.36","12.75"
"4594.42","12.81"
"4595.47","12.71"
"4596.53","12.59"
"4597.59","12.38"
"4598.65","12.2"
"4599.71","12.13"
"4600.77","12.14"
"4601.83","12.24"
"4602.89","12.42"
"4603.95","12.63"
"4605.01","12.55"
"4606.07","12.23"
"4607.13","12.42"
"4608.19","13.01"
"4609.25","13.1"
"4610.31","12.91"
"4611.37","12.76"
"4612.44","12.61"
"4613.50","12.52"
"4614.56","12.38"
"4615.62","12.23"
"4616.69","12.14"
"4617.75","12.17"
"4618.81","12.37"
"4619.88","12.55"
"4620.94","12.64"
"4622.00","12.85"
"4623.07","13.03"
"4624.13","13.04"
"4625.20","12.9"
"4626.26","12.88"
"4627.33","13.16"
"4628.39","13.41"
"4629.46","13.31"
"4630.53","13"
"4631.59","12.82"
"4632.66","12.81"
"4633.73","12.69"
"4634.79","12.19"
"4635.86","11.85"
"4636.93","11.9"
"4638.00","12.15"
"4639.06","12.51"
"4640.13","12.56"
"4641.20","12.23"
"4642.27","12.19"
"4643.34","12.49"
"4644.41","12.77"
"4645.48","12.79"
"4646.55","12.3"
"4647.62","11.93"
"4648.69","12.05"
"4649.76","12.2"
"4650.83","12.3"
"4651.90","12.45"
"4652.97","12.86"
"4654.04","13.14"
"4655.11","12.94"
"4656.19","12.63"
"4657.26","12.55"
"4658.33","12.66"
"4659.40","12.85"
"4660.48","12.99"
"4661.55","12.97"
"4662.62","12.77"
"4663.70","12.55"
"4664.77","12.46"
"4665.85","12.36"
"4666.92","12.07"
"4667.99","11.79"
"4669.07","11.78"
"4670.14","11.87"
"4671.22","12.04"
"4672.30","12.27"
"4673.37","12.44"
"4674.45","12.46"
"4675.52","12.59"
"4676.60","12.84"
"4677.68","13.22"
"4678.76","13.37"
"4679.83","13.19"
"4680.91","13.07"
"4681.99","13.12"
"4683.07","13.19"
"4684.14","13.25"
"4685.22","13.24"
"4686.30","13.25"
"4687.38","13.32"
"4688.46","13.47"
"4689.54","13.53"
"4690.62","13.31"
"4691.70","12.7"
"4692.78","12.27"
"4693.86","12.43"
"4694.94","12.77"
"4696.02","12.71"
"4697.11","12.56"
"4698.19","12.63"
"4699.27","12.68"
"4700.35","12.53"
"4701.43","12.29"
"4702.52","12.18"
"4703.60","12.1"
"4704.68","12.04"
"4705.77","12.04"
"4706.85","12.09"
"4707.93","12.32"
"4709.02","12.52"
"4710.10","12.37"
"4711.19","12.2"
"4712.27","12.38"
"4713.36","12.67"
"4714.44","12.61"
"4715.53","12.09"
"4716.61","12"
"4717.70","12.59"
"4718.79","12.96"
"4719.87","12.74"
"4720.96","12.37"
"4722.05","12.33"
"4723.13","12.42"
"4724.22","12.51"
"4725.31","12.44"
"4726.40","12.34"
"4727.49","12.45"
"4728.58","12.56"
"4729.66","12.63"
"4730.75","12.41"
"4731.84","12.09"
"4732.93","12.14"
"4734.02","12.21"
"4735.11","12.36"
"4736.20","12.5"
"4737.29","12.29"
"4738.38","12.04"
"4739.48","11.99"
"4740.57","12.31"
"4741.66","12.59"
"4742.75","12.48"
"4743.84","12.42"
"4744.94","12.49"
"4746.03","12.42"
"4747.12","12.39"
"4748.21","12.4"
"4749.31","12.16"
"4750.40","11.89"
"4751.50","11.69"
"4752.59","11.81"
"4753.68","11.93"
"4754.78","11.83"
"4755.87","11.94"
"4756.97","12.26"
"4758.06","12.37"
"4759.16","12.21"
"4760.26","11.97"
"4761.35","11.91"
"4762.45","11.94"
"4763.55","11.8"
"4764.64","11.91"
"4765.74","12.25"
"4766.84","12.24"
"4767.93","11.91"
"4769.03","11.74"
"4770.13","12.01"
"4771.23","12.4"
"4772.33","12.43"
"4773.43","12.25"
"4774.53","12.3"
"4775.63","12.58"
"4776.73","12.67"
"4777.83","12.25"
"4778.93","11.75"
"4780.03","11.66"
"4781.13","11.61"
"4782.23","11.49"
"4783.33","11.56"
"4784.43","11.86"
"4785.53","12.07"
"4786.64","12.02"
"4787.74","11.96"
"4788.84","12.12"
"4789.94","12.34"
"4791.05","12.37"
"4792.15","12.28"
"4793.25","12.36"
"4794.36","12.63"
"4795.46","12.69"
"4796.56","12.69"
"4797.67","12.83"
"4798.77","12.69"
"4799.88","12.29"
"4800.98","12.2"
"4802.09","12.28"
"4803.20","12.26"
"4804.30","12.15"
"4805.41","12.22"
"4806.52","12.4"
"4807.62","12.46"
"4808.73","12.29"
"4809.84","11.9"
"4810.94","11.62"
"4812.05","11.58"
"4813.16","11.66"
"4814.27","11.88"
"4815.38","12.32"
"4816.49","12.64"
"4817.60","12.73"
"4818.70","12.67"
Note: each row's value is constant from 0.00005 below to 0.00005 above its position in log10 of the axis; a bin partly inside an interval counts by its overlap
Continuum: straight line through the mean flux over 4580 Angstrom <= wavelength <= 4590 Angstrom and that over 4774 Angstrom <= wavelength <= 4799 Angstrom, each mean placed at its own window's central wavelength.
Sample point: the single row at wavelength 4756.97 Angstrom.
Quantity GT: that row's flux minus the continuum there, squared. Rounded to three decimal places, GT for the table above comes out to 0.001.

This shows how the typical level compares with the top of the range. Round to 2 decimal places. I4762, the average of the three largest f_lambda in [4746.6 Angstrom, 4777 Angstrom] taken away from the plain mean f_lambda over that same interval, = -0.45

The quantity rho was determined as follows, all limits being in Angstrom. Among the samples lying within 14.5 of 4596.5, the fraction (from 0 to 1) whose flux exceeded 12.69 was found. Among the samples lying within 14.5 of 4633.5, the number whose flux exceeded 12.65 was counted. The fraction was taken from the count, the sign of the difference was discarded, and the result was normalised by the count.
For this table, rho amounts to 0.96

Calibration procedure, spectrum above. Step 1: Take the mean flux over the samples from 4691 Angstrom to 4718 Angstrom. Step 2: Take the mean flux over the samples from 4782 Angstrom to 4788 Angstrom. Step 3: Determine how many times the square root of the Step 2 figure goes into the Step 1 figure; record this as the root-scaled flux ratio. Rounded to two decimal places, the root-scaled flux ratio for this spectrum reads 3.60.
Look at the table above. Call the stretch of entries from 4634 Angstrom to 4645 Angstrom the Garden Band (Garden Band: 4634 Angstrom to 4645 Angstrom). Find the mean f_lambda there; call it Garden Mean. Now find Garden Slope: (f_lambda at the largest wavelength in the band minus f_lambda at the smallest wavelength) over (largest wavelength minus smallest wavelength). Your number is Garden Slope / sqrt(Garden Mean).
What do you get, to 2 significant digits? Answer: 0.017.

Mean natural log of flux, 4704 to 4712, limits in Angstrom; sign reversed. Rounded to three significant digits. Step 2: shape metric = -2.50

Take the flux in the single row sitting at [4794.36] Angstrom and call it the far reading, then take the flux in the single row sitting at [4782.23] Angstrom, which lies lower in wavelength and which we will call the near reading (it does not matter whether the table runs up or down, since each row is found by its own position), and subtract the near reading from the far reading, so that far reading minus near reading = 1.1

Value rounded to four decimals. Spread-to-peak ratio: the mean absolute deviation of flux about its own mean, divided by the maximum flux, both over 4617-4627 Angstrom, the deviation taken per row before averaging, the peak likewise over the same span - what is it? 0.0192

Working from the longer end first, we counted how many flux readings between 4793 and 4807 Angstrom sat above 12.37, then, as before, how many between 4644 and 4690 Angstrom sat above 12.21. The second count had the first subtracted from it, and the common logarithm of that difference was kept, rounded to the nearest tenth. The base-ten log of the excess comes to 1.5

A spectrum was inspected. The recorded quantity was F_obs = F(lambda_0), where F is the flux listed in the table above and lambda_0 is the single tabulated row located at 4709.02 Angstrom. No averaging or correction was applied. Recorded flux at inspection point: 12.52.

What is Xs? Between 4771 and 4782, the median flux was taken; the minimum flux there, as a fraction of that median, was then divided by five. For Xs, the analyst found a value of 0.1892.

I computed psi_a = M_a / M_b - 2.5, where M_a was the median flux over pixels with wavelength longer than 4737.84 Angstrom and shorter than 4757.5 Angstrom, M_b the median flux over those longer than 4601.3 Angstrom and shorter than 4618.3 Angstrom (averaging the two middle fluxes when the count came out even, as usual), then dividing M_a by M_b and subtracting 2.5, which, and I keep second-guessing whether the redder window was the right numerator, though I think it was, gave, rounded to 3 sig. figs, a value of -1.52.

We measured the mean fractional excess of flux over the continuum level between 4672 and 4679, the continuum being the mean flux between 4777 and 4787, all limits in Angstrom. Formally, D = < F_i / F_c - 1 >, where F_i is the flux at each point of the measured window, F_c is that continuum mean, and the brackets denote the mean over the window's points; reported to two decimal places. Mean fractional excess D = 0.08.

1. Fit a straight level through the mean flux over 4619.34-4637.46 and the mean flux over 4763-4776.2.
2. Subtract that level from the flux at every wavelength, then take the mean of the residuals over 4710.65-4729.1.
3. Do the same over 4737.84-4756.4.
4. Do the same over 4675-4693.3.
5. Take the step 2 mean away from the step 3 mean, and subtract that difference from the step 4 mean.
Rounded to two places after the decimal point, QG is 0.76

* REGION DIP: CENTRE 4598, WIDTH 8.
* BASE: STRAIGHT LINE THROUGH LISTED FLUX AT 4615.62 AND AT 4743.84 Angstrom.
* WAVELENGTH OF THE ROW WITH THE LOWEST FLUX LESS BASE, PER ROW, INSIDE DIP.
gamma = 4599.71 Angstrom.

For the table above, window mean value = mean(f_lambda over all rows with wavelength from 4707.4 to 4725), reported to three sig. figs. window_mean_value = 12.4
